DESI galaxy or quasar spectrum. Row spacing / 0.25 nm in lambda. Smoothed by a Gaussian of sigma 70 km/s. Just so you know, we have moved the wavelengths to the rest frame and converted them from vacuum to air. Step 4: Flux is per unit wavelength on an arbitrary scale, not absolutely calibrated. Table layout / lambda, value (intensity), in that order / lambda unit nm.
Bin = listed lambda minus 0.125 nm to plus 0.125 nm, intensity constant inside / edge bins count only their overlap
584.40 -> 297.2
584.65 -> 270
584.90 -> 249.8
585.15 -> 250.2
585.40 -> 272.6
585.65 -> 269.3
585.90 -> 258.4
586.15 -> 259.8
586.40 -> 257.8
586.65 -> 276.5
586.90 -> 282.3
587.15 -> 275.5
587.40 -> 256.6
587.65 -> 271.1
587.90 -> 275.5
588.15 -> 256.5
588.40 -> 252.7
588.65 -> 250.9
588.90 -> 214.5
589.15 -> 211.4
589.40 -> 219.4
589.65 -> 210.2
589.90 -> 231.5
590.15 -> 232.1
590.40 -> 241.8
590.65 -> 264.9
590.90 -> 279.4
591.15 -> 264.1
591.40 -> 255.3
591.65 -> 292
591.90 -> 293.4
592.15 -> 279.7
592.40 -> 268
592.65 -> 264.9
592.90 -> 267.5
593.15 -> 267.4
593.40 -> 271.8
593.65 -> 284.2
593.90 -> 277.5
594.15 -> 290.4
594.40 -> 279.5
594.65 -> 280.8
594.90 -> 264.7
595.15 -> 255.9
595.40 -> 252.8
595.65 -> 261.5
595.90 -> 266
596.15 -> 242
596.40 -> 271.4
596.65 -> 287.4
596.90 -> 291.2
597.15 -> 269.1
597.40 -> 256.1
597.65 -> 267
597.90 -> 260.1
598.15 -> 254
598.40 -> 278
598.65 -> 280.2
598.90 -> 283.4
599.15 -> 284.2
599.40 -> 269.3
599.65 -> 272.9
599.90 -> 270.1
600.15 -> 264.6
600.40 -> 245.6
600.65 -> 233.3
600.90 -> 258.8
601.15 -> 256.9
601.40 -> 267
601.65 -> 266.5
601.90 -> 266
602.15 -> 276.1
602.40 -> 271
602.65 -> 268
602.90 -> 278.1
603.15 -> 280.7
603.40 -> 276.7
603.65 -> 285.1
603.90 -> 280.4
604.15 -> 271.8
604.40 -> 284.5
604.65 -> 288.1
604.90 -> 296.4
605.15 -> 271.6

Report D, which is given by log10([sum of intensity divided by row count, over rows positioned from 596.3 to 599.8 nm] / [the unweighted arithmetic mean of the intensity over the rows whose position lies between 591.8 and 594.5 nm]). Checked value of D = -0.006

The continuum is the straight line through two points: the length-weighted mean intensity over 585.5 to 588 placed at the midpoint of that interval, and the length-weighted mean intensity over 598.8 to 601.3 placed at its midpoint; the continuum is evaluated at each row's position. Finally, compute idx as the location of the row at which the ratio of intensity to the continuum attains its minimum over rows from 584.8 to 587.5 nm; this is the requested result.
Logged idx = 584.90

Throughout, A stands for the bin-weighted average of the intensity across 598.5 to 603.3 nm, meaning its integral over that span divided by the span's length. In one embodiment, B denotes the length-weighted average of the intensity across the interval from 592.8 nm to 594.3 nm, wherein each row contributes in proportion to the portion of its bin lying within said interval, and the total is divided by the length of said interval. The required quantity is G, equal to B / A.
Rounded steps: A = 268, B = 277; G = 1.03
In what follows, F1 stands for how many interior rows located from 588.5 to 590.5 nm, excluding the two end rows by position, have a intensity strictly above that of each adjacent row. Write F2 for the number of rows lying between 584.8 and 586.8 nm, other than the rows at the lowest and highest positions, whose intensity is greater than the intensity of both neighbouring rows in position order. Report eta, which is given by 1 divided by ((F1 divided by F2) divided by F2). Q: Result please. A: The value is 4.0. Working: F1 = 1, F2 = 2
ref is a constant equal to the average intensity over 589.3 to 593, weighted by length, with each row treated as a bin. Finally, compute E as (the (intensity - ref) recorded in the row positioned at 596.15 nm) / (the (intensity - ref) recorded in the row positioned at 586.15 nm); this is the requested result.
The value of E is -7.9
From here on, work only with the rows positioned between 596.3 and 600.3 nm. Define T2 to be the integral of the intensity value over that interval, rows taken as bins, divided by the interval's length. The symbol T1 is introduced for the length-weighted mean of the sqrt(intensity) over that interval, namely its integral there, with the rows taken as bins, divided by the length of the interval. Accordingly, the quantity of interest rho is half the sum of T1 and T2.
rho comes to 144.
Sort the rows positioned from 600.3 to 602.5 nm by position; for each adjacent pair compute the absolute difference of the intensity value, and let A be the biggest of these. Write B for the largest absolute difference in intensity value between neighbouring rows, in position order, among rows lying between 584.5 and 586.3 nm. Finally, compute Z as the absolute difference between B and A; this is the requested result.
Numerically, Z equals 3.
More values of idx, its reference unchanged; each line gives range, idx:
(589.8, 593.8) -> 589.90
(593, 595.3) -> 595.15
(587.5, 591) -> 589.65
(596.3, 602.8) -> 600.65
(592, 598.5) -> 596.15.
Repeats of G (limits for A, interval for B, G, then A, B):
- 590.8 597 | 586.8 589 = 0.95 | 272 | 260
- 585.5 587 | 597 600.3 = 1.01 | 267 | 270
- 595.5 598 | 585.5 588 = 1.00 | 267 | 268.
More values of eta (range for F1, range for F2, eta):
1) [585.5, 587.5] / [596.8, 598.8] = 0.5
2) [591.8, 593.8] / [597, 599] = 1.0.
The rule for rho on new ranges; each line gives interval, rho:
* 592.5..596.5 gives 143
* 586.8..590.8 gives 131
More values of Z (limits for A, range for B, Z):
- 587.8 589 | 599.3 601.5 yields 11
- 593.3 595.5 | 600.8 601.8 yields 6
